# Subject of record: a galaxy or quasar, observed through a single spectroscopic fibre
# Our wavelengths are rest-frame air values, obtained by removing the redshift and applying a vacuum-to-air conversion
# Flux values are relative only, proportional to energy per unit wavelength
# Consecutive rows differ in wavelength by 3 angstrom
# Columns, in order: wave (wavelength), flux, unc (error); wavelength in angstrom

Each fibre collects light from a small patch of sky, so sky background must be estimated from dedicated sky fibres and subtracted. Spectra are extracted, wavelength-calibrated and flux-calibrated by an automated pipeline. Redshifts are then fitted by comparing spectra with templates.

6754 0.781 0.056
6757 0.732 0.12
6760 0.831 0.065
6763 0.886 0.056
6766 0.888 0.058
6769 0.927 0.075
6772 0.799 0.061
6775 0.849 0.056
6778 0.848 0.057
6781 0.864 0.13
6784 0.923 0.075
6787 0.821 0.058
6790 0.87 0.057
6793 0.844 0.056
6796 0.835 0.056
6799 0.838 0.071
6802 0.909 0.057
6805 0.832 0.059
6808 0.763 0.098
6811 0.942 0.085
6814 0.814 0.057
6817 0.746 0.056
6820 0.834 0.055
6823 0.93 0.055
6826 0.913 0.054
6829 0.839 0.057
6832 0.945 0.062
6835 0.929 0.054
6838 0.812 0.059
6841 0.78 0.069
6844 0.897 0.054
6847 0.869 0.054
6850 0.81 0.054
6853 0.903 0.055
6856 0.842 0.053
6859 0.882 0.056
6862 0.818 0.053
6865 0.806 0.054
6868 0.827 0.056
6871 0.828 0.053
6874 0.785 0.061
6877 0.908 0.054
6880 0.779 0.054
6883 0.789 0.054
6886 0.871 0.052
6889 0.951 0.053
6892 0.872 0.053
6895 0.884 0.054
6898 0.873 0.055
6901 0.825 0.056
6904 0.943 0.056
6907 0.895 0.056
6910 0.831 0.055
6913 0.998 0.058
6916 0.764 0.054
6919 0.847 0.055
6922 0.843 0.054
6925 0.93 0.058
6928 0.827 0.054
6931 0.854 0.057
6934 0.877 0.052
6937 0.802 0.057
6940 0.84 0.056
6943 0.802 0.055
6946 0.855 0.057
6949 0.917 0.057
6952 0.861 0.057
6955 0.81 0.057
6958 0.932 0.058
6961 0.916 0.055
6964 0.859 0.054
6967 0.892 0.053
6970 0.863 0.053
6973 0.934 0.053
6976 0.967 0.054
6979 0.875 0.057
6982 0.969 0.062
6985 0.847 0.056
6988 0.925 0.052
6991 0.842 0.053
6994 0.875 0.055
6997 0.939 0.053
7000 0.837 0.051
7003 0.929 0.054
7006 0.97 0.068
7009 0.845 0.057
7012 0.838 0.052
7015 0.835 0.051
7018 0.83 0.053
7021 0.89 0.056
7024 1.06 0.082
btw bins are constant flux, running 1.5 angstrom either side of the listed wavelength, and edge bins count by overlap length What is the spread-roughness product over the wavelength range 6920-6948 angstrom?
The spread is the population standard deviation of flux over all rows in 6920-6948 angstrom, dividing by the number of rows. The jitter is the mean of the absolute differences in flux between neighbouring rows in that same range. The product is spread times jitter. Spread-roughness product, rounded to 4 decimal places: 0.0021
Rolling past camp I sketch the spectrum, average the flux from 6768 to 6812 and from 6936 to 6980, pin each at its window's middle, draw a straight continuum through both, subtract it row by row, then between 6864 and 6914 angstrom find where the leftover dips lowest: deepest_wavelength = 6880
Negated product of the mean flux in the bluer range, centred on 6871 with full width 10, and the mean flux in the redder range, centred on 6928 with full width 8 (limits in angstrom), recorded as -0.71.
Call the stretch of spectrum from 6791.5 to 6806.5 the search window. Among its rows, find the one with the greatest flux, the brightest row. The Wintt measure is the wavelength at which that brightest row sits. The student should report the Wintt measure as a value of 6802 angstrom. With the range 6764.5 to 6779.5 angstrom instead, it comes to 6769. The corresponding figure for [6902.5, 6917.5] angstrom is 6913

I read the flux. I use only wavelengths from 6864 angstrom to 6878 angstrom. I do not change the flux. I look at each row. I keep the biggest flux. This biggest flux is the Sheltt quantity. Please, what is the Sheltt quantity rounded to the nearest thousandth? 0.908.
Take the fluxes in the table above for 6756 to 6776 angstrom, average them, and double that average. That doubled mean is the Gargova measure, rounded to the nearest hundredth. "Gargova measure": 1.69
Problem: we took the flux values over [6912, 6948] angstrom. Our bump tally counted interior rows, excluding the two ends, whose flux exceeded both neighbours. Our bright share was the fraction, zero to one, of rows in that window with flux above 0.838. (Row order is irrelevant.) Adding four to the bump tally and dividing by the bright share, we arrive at 12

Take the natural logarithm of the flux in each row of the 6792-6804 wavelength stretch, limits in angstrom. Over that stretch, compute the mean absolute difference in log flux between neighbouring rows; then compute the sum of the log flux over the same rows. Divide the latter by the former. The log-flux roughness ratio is -19.5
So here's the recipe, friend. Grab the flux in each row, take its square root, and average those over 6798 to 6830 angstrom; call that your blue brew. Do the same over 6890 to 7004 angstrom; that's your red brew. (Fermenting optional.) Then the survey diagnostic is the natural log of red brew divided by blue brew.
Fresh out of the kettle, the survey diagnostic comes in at 0.016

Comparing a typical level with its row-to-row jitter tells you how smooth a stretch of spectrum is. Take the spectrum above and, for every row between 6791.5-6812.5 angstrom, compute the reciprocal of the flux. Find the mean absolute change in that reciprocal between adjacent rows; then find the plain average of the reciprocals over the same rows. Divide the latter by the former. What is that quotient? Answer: 12.4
